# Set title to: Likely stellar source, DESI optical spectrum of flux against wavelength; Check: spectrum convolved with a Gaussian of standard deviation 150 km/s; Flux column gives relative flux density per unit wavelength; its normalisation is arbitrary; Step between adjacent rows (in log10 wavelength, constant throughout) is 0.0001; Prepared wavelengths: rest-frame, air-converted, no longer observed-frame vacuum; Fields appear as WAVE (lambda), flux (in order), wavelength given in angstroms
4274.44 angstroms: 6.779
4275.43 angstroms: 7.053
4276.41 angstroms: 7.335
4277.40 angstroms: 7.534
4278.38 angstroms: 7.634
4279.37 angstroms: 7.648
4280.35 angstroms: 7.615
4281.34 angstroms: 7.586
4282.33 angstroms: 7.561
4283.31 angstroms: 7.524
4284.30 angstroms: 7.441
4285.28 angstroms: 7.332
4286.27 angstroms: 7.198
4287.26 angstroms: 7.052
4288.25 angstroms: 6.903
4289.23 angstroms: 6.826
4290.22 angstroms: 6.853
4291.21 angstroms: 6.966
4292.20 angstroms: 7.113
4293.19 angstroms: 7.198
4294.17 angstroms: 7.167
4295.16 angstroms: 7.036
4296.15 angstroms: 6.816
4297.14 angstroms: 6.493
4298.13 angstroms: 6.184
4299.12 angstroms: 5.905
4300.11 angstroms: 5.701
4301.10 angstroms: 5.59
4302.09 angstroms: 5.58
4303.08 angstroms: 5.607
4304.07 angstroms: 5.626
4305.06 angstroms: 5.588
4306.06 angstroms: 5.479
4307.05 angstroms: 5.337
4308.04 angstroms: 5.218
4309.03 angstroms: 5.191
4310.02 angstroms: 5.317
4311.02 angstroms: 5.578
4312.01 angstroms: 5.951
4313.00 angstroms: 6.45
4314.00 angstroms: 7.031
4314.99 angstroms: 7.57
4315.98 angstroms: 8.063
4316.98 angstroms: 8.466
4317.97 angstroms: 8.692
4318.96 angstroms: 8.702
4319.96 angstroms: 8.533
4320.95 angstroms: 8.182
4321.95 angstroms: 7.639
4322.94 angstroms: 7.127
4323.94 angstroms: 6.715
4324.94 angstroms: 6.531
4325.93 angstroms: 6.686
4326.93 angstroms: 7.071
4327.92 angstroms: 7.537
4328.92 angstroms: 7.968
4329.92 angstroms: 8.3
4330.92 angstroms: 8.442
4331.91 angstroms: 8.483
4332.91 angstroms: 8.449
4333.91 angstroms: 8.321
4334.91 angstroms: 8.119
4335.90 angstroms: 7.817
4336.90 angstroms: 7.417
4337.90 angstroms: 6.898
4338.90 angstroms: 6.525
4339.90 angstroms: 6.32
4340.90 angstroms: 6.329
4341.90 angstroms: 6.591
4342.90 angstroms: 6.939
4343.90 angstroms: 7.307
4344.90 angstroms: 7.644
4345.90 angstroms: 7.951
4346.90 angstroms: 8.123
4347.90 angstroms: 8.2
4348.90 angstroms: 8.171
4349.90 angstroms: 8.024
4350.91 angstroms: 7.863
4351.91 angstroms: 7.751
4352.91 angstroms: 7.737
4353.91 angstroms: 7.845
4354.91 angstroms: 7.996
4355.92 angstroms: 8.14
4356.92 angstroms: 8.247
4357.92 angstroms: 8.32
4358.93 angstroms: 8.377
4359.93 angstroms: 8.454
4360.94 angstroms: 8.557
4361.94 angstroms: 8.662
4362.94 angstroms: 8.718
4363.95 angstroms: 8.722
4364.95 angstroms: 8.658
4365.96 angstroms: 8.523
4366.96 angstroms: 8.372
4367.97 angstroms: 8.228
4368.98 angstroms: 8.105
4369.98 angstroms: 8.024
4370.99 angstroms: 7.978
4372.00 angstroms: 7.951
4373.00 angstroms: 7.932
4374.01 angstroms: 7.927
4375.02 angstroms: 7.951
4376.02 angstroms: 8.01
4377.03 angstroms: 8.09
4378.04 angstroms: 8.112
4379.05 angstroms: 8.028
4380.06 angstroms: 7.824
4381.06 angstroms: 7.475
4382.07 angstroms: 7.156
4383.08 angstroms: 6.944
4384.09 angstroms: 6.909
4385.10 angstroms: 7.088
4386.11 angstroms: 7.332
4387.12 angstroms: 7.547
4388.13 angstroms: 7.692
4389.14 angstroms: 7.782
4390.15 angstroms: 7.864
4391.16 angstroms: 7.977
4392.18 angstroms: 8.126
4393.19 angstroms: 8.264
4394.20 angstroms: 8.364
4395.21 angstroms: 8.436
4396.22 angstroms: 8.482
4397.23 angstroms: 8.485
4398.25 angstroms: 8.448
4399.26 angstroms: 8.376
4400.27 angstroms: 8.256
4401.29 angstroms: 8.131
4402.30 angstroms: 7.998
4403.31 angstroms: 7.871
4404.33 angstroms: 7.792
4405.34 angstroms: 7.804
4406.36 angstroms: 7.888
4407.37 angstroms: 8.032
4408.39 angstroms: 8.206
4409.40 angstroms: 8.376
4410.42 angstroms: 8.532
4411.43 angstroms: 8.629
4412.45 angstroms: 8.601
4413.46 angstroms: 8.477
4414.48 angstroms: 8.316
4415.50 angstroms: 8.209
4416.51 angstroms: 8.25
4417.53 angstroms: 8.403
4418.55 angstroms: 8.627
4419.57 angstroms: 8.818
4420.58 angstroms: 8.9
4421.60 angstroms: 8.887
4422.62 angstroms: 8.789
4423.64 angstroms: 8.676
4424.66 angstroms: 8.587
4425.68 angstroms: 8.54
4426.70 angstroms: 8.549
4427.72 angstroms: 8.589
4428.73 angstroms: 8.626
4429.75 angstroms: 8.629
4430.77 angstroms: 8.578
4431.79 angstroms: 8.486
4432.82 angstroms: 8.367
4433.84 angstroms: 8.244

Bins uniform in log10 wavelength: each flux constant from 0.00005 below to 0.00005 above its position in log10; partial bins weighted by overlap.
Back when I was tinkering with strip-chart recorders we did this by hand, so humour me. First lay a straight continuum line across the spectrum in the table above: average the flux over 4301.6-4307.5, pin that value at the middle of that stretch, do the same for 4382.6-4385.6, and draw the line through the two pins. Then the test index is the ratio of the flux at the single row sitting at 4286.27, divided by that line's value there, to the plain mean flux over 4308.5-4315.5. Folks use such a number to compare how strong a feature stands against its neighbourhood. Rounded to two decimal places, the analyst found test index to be 0.22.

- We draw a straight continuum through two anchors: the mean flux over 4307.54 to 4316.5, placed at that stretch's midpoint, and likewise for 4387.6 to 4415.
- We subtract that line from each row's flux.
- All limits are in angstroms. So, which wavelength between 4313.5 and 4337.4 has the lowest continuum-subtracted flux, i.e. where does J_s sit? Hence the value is 4324.94 angstroms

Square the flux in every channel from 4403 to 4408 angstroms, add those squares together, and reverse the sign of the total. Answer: -310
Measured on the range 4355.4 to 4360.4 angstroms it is -345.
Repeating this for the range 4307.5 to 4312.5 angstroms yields -149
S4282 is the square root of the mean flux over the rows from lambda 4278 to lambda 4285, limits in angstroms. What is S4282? 2.75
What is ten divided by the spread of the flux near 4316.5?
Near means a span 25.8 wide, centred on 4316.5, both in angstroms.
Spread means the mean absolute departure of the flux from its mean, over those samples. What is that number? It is 10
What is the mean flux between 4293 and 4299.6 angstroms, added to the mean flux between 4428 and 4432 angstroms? 15.3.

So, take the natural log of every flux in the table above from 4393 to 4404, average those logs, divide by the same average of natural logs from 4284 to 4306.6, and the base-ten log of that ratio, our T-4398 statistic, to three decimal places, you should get 0.054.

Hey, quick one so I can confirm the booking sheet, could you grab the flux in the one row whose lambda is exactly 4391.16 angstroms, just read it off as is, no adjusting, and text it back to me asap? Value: 7.977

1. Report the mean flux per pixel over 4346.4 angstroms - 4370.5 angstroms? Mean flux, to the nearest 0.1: 8.2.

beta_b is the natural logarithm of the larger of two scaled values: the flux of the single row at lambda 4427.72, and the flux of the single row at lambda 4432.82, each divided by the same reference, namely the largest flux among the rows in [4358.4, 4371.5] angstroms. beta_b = -0.015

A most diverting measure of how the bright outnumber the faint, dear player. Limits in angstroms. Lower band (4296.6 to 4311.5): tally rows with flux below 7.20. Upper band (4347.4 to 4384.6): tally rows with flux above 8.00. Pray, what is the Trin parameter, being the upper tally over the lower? 1.5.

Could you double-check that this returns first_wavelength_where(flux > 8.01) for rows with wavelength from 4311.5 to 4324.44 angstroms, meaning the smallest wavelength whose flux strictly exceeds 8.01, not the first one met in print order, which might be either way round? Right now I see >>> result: 4315.98 angstroms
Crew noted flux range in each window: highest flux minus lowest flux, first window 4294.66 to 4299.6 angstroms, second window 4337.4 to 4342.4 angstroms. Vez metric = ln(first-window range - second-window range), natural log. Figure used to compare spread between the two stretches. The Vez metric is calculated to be -0.59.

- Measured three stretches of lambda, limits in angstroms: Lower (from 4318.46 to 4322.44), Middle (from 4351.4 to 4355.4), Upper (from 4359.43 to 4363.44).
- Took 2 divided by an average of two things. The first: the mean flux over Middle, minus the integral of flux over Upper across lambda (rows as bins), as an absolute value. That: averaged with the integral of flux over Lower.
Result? 0.067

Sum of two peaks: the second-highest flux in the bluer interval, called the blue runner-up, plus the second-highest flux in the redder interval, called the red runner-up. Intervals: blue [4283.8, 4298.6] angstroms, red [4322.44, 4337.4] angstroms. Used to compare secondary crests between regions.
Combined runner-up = 15.8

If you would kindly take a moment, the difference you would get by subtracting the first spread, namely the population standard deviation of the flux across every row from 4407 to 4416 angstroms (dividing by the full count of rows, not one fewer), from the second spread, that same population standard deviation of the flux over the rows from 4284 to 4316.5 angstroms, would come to 0.6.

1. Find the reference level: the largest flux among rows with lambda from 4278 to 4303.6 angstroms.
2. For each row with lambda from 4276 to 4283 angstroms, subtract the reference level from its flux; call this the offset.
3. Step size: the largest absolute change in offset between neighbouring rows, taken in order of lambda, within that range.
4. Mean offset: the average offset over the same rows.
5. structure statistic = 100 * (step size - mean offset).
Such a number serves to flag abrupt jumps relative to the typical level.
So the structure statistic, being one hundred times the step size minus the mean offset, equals 29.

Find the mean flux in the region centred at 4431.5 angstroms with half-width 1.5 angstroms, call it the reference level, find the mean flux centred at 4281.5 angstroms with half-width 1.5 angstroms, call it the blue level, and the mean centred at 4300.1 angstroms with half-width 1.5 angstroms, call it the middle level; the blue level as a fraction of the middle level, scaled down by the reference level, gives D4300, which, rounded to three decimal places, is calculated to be 0.156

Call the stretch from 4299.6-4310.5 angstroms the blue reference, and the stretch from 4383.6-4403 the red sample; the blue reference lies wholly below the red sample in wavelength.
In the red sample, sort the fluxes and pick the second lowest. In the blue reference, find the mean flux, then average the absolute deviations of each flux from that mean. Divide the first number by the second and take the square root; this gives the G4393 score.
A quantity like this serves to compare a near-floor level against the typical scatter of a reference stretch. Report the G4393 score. 6.8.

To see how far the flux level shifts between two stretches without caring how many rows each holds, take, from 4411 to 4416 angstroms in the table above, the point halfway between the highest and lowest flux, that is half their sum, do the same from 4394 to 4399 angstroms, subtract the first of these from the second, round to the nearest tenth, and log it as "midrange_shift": 0.0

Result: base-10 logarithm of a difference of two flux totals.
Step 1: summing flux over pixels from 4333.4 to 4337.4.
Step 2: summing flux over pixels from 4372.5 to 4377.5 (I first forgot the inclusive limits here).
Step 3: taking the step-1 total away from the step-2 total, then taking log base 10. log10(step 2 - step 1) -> 0.92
